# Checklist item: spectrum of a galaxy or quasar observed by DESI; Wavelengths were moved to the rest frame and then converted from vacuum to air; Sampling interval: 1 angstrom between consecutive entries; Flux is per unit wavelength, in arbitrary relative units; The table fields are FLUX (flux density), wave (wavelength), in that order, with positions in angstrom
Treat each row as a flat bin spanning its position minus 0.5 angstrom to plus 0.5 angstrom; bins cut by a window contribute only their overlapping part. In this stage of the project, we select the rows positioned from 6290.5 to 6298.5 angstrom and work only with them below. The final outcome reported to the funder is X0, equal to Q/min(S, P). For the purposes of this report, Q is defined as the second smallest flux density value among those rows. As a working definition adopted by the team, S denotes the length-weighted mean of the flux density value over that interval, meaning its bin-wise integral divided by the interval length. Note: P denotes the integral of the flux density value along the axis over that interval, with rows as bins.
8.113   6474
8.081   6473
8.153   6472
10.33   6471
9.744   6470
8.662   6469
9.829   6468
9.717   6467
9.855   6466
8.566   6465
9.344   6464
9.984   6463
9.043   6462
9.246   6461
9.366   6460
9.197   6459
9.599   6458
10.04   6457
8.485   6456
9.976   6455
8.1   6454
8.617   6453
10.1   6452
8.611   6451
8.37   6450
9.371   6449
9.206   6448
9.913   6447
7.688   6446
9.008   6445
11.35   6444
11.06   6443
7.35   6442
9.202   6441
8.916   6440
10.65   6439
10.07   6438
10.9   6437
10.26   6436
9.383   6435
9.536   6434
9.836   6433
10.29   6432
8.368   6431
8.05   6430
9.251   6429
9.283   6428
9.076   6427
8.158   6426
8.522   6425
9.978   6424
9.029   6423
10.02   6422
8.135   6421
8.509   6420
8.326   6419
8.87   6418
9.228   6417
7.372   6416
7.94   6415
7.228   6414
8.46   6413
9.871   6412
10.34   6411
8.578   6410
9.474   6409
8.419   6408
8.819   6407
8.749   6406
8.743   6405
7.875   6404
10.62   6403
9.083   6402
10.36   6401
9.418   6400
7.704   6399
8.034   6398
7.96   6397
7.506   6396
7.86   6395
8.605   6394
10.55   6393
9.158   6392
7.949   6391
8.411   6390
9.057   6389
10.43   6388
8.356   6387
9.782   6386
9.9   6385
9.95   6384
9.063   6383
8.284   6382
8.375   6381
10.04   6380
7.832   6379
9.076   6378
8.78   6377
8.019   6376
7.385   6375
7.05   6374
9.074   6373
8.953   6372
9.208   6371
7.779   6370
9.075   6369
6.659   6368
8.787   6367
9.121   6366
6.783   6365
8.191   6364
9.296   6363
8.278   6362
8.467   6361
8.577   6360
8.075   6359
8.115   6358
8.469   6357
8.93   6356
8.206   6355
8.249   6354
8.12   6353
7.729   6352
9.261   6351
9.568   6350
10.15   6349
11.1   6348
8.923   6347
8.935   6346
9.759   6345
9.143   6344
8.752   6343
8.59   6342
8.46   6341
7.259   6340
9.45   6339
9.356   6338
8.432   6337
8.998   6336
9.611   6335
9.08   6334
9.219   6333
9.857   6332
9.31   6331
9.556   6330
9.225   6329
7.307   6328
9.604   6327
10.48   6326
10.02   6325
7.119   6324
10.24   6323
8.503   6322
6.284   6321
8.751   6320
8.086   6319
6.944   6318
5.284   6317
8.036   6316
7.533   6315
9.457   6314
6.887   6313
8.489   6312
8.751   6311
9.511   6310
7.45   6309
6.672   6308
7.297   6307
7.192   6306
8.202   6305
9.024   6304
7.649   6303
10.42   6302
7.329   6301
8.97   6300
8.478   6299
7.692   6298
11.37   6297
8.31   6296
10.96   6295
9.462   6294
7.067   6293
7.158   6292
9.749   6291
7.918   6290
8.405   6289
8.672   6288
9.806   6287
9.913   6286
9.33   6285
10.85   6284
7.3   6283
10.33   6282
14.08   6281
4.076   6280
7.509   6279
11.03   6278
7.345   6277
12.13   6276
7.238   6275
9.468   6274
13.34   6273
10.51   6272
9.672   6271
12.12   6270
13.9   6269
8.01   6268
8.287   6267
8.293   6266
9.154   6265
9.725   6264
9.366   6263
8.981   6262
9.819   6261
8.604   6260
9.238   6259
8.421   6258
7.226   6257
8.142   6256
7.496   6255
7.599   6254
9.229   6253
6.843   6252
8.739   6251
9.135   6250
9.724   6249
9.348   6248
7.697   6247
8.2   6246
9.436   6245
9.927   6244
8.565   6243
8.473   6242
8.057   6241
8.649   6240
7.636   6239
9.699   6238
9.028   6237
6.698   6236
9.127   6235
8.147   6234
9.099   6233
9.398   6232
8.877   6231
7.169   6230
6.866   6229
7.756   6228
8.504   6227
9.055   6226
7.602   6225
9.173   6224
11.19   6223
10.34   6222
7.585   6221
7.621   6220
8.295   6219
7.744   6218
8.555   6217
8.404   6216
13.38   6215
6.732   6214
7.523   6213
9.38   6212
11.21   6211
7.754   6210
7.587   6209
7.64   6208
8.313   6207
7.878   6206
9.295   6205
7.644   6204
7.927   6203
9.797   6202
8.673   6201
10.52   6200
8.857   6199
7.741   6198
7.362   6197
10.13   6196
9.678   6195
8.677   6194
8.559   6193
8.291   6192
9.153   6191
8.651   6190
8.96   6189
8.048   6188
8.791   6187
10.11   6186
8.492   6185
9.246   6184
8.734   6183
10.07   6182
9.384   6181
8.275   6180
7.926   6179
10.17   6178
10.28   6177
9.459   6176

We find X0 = 0.798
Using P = 72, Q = 7.158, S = 8.97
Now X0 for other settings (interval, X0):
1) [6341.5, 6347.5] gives 0.971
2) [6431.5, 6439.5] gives 0.943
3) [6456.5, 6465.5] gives 0.964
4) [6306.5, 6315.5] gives 0.860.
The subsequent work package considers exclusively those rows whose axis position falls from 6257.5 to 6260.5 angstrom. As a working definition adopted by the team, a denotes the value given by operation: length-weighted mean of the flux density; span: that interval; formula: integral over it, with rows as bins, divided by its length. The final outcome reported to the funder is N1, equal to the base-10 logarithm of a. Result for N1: 0.94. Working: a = 8.8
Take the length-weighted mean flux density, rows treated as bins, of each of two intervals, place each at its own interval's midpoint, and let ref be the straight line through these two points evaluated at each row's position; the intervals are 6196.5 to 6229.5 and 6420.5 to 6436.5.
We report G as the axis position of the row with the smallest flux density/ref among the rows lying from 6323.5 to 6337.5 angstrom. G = 6324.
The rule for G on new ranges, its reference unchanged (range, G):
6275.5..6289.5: 6280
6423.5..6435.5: 6430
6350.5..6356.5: 6352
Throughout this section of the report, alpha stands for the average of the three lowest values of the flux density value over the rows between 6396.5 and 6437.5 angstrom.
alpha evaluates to 7.43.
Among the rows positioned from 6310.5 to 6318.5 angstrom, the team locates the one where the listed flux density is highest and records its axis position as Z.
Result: 6314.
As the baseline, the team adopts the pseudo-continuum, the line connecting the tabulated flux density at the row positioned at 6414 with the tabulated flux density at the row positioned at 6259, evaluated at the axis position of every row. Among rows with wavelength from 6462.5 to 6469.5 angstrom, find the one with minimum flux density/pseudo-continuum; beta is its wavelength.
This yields 6465 angstrom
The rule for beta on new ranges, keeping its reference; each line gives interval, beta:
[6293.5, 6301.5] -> 6301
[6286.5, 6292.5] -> 6292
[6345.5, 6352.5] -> 6352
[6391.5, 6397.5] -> 6396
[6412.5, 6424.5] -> 6414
